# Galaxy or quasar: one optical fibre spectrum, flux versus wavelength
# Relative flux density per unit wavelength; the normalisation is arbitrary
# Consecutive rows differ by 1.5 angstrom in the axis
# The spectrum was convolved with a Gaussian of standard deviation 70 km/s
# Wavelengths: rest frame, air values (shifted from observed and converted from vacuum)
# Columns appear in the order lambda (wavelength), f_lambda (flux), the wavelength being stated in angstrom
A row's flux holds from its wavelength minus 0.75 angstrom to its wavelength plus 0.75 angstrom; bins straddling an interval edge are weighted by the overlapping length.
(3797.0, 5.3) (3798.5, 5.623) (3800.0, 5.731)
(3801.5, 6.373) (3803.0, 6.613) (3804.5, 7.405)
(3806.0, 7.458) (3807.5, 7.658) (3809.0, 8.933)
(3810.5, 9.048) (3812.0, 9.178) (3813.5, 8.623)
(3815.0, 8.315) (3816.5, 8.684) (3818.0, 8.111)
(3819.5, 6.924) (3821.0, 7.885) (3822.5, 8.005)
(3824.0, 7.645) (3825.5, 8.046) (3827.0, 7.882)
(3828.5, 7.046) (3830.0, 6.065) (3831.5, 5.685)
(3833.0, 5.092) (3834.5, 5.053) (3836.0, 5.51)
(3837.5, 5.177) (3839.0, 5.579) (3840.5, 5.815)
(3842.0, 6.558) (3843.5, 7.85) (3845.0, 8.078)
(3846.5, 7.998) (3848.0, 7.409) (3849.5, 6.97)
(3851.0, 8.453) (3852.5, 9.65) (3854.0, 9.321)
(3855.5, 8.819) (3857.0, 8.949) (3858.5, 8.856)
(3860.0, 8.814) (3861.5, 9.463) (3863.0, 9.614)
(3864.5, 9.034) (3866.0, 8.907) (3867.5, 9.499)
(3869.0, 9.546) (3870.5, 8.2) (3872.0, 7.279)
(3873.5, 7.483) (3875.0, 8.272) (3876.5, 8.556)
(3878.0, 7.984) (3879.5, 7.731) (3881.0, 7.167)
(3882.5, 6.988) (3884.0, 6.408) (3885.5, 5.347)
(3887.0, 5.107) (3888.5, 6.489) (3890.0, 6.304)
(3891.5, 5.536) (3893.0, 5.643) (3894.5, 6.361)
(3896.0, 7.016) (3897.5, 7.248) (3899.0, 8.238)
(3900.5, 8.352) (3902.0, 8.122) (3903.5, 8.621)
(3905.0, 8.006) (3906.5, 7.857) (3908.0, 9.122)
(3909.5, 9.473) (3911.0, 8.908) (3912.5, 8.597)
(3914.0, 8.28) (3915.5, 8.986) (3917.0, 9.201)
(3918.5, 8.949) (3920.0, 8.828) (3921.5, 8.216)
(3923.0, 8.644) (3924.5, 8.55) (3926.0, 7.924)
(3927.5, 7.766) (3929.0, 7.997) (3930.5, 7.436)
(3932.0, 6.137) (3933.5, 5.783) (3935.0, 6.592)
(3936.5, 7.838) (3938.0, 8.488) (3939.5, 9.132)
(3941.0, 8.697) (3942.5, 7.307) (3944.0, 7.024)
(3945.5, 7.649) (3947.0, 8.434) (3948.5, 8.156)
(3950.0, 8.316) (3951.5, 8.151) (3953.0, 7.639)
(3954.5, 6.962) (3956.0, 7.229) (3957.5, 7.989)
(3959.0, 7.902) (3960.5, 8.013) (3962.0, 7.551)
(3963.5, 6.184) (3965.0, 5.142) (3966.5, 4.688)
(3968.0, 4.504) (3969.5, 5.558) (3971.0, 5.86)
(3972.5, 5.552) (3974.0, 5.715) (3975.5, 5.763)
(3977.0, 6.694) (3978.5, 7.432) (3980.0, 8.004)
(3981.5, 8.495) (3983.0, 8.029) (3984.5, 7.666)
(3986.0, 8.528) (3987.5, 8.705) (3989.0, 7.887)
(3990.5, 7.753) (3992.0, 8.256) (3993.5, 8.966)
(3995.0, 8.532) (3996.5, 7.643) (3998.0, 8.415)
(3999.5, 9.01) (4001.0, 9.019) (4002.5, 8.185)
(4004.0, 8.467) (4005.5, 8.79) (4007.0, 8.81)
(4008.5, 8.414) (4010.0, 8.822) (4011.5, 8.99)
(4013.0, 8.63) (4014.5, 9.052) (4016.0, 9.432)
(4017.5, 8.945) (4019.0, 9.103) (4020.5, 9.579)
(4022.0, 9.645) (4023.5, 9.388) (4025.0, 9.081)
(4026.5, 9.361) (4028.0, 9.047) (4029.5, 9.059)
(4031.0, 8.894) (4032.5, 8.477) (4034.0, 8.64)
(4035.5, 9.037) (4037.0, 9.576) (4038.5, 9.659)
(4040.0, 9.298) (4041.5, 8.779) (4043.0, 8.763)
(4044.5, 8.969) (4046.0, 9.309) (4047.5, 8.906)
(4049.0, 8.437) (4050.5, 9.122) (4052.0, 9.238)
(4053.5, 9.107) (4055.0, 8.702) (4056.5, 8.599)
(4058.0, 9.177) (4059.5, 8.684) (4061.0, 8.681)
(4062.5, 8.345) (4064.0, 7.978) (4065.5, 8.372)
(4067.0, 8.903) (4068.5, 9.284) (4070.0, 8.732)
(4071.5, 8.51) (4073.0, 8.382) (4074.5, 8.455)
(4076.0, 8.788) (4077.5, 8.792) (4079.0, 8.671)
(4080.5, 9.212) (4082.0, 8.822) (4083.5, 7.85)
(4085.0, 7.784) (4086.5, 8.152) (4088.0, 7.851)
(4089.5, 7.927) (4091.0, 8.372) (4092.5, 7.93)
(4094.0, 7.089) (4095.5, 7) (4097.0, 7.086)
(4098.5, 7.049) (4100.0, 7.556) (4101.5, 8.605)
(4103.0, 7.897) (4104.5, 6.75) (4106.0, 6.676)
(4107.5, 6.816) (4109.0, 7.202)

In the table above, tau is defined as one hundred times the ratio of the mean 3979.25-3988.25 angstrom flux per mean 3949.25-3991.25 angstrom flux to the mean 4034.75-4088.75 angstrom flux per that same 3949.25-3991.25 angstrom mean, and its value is 94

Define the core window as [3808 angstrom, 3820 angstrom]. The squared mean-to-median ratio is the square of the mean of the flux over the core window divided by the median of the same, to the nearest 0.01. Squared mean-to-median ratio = 0.96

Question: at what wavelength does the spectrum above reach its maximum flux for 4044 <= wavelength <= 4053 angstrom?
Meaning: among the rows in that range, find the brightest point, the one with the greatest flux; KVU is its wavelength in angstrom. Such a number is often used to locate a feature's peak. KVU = 4046.0 angstrom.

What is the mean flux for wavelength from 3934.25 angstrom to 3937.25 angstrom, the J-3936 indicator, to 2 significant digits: 7.2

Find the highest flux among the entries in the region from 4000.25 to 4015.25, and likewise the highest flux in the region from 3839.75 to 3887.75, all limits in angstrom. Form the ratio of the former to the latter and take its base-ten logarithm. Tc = -0.028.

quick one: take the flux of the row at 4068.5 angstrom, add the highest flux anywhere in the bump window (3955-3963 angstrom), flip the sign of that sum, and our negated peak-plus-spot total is -17.30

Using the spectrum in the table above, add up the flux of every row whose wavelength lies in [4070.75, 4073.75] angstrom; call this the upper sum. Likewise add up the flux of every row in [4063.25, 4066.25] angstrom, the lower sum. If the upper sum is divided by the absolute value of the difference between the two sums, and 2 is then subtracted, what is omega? 29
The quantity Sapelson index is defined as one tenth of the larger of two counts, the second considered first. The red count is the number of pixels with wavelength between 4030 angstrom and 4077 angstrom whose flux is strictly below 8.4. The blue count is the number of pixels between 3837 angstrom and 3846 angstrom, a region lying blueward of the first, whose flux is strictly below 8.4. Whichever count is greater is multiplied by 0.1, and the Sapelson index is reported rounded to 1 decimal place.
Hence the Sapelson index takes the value 0.6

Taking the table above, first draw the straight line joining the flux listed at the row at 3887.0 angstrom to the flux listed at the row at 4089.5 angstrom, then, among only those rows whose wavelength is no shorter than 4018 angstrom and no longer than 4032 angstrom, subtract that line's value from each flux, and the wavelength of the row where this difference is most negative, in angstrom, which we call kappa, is 4031.0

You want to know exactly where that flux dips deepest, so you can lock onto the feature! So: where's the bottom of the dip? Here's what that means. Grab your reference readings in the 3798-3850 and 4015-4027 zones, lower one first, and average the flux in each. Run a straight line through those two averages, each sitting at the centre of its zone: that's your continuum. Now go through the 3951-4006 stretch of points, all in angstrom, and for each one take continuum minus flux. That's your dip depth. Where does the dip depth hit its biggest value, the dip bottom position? 3968.0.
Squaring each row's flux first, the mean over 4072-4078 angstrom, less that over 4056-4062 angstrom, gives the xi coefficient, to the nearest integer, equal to -3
